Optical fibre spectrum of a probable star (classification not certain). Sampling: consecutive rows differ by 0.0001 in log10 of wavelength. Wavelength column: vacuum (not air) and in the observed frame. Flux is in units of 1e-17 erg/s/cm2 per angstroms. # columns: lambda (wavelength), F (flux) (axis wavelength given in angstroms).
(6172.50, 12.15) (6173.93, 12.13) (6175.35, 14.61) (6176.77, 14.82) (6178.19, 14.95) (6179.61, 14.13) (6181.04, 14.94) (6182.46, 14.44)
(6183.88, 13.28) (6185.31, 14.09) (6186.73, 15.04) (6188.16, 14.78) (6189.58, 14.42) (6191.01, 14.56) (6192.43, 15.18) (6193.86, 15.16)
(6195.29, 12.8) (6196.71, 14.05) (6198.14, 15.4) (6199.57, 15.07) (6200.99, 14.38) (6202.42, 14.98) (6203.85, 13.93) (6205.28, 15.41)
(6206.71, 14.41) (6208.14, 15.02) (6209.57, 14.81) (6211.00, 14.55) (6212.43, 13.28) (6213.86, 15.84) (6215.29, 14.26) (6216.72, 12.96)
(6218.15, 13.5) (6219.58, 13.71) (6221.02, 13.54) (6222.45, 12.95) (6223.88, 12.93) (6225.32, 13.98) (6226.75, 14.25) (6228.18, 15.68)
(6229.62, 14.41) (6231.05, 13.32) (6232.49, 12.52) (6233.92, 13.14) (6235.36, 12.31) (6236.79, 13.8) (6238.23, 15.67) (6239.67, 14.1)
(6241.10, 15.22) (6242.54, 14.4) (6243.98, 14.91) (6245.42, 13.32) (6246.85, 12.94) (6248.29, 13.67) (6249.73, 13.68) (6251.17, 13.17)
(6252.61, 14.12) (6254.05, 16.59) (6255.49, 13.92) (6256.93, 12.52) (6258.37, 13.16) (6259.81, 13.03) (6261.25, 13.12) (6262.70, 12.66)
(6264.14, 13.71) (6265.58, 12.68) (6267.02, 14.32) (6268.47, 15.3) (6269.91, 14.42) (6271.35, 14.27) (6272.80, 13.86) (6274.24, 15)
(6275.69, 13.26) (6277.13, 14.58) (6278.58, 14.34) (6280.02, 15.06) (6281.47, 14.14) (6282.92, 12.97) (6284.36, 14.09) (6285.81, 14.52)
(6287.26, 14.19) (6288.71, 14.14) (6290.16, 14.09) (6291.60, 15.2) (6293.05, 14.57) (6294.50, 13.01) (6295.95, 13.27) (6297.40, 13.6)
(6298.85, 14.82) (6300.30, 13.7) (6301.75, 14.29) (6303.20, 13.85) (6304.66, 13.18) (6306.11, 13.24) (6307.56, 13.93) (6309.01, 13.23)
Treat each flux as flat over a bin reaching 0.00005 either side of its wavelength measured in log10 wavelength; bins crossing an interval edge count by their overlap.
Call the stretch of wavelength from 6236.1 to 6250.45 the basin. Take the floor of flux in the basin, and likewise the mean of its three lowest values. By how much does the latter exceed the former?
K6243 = 0.37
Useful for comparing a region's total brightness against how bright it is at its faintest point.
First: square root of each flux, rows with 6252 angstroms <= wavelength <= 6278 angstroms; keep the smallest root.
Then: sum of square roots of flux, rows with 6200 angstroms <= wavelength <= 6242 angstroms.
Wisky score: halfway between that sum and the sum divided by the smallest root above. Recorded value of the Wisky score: 70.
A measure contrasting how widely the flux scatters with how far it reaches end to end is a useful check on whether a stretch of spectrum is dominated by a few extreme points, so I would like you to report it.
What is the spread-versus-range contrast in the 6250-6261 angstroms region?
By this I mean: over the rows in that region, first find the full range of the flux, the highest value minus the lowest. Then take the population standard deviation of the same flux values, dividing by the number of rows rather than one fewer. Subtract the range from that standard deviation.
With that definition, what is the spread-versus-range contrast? -2.8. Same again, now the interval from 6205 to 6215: -1.8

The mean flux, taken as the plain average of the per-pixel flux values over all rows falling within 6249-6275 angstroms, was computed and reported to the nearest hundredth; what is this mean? 13.86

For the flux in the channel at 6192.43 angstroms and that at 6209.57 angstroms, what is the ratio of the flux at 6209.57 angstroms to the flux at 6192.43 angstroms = 0.98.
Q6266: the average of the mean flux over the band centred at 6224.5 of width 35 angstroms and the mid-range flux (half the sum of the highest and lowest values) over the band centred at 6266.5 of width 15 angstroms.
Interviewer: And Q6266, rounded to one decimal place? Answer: 14.0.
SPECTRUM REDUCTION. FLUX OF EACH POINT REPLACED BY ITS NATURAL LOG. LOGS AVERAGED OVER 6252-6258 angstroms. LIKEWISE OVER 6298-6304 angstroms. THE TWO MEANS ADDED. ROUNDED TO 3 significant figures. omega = 5.30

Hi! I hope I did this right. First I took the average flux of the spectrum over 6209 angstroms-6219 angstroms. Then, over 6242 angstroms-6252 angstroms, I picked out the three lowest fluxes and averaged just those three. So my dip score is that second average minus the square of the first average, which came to -188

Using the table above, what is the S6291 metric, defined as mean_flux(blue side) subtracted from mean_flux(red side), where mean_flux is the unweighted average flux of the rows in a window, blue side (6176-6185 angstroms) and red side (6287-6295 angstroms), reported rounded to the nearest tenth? -0.2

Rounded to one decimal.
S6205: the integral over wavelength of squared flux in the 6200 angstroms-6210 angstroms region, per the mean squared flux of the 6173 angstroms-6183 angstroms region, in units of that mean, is 10.6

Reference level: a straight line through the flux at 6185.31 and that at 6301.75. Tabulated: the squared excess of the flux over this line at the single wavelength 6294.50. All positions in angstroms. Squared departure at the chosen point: 1.6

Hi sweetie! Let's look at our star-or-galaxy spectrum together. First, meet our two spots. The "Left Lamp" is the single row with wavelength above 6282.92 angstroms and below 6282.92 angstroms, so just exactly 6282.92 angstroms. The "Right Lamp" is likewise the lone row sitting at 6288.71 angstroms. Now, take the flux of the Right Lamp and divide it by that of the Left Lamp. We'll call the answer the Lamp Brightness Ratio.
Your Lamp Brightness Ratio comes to 1.09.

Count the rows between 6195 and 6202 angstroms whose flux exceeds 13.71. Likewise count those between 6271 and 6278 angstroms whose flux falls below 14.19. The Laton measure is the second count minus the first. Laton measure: -2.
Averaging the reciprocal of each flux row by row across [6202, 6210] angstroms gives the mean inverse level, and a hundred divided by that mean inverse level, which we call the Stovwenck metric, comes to 1474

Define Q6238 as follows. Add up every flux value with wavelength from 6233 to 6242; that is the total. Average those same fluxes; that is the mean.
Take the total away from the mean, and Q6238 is -70.2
